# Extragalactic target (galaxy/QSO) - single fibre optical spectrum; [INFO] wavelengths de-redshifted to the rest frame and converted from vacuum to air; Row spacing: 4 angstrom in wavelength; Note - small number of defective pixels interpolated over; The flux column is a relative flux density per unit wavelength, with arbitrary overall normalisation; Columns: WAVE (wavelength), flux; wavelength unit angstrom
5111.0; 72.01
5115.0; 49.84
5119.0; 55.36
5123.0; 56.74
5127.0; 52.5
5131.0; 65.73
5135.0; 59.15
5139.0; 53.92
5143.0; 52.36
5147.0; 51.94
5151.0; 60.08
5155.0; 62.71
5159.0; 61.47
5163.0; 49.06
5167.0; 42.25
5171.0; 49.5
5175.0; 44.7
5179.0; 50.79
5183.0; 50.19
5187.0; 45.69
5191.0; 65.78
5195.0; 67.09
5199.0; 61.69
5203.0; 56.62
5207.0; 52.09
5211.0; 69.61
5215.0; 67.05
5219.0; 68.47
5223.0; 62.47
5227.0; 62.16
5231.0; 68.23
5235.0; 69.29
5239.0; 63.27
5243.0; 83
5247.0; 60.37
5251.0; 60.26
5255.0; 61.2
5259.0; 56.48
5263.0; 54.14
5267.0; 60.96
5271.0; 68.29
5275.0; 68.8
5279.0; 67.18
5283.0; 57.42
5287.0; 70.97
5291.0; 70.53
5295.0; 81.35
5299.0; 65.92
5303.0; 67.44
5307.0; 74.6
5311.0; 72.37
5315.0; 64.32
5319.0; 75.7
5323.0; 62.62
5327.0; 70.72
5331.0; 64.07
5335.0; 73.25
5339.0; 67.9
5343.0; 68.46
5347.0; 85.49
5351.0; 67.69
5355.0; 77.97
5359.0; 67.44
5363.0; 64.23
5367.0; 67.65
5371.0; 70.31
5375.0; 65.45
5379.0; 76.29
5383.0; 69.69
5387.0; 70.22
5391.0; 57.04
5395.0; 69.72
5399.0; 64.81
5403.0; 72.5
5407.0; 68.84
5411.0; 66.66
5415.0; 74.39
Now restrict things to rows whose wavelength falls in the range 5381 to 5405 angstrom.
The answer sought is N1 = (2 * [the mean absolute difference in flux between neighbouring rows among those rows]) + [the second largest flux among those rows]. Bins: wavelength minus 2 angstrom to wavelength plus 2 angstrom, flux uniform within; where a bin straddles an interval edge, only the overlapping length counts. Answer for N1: 86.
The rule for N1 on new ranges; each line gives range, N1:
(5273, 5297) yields 85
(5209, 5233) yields 75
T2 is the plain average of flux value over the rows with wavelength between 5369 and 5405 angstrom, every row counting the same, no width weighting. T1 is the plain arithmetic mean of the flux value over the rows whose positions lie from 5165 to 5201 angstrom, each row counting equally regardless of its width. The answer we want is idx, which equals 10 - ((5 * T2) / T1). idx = 3.6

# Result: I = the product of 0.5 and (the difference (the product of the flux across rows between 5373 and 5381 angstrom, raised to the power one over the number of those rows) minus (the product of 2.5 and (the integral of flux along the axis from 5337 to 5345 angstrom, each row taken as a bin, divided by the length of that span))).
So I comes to -50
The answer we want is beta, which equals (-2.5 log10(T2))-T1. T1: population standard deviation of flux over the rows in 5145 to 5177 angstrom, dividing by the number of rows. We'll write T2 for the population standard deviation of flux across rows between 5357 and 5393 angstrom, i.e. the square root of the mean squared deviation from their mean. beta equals -9.1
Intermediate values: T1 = 7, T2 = 5.0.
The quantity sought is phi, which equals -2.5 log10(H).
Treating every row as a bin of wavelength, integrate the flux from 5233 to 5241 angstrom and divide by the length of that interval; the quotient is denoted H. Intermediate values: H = 66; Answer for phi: -4.55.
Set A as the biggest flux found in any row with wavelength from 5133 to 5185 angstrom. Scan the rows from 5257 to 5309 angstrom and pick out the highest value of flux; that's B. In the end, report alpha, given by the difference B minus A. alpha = 19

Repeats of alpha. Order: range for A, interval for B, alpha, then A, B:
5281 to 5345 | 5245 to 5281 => -13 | 81.35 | 68.8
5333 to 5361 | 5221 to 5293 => -2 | 85.49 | 83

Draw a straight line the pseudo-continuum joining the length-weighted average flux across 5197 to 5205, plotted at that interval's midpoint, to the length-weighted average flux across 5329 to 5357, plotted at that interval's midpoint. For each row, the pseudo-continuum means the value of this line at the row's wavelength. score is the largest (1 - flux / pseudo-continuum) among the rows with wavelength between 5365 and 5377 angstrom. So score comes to 0.13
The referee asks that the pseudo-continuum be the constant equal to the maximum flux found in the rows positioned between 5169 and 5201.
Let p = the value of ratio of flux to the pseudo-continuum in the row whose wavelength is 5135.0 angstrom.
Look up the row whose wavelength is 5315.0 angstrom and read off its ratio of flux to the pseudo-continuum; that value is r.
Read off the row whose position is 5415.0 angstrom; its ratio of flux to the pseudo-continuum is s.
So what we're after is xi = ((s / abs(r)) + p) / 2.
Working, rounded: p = 0.88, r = 0.96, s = 1.11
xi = 1.02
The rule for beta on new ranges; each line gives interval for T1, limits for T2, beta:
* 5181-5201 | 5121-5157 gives -10.3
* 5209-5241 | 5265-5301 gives -5.0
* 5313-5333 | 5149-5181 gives -7.1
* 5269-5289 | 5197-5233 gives -6.6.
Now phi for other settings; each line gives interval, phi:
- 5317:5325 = -4.60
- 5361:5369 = -4.55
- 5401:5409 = -4.62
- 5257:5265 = -4.36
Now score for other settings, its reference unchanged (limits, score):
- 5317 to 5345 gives 0.11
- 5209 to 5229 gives -0.01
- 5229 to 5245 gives -0.01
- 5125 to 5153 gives 0.04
